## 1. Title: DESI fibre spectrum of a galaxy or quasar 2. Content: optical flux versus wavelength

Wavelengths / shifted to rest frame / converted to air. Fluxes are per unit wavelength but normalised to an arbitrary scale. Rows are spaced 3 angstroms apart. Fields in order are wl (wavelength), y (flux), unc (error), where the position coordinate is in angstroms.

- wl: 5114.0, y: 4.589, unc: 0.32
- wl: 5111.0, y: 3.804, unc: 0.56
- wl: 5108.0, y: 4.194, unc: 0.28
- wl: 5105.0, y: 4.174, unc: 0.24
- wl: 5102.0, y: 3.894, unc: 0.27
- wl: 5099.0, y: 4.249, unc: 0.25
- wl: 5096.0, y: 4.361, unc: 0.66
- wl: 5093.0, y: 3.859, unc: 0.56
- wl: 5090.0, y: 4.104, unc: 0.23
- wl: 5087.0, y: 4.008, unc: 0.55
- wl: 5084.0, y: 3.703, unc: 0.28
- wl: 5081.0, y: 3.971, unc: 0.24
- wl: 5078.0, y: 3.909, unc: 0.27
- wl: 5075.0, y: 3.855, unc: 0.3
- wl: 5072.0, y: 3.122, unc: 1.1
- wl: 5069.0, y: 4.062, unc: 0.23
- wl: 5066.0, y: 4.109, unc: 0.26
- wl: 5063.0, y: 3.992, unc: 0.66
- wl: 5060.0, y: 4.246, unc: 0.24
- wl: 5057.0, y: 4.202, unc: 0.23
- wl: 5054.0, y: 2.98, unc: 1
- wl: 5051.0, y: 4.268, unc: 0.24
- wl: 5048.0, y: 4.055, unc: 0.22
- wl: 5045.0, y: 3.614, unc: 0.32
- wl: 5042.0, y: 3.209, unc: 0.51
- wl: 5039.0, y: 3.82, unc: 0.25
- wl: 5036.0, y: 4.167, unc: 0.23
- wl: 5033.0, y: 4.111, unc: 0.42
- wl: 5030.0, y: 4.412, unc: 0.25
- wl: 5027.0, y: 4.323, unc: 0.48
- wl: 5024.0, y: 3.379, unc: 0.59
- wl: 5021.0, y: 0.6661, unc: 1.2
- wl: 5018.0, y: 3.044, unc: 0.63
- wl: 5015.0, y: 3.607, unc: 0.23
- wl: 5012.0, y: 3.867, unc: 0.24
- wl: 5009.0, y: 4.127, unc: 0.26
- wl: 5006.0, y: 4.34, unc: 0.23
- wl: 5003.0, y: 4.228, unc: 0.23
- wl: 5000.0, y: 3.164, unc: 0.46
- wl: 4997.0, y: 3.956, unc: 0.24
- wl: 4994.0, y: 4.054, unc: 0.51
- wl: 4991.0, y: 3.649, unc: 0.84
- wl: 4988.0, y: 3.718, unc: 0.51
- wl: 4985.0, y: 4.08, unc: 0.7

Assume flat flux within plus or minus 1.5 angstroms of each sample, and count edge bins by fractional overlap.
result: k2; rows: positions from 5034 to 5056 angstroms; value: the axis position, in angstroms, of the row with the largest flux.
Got 5051.0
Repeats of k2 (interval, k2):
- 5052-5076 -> 5060.0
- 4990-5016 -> 5006.0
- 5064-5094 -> 5066.0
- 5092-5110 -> 5096.0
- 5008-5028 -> 5027.0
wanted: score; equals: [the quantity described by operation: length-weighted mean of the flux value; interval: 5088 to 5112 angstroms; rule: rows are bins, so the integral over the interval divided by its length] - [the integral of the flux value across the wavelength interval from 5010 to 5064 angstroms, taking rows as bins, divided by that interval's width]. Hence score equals 0.42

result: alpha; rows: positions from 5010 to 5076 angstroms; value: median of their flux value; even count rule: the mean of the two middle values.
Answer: 3.93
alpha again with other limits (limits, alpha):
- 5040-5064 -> 4.02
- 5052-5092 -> 3.99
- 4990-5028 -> 3.87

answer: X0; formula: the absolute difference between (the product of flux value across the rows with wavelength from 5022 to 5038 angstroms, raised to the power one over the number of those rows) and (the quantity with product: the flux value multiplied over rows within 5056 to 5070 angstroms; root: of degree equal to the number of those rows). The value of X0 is 0.06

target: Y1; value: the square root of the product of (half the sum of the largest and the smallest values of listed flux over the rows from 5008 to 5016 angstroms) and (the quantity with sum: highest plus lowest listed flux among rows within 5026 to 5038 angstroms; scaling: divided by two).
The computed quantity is 4.06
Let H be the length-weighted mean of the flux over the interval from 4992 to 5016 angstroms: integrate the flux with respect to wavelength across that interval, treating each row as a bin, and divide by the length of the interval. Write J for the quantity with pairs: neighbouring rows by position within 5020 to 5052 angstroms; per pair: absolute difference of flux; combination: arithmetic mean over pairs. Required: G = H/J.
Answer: 6.4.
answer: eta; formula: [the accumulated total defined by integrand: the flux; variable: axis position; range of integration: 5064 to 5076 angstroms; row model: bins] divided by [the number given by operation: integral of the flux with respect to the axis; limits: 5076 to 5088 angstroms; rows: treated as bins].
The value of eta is 0.97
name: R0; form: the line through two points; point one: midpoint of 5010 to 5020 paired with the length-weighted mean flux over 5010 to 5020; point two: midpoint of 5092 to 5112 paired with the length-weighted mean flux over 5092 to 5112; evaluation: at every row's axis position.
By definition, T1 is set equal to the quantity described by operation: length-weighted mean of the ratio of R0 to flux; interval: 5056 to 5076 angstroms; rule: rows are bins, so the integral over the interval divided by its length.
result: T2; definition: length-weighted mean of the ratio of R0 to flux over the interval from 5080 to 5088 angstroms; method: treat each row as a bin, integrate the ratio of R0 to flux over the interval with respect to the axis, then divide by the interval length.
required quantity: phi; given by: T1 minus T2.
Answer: -0.04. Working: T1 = 0.98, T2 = 1.02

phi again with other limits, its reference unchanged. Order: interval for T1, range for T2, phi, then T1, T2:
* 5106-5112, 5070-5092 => 0.00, 1.03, 1.03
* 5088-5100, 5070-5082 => -0.08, 0.98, 1.05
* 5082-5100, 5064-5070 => 0.06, 0.99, 0.93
